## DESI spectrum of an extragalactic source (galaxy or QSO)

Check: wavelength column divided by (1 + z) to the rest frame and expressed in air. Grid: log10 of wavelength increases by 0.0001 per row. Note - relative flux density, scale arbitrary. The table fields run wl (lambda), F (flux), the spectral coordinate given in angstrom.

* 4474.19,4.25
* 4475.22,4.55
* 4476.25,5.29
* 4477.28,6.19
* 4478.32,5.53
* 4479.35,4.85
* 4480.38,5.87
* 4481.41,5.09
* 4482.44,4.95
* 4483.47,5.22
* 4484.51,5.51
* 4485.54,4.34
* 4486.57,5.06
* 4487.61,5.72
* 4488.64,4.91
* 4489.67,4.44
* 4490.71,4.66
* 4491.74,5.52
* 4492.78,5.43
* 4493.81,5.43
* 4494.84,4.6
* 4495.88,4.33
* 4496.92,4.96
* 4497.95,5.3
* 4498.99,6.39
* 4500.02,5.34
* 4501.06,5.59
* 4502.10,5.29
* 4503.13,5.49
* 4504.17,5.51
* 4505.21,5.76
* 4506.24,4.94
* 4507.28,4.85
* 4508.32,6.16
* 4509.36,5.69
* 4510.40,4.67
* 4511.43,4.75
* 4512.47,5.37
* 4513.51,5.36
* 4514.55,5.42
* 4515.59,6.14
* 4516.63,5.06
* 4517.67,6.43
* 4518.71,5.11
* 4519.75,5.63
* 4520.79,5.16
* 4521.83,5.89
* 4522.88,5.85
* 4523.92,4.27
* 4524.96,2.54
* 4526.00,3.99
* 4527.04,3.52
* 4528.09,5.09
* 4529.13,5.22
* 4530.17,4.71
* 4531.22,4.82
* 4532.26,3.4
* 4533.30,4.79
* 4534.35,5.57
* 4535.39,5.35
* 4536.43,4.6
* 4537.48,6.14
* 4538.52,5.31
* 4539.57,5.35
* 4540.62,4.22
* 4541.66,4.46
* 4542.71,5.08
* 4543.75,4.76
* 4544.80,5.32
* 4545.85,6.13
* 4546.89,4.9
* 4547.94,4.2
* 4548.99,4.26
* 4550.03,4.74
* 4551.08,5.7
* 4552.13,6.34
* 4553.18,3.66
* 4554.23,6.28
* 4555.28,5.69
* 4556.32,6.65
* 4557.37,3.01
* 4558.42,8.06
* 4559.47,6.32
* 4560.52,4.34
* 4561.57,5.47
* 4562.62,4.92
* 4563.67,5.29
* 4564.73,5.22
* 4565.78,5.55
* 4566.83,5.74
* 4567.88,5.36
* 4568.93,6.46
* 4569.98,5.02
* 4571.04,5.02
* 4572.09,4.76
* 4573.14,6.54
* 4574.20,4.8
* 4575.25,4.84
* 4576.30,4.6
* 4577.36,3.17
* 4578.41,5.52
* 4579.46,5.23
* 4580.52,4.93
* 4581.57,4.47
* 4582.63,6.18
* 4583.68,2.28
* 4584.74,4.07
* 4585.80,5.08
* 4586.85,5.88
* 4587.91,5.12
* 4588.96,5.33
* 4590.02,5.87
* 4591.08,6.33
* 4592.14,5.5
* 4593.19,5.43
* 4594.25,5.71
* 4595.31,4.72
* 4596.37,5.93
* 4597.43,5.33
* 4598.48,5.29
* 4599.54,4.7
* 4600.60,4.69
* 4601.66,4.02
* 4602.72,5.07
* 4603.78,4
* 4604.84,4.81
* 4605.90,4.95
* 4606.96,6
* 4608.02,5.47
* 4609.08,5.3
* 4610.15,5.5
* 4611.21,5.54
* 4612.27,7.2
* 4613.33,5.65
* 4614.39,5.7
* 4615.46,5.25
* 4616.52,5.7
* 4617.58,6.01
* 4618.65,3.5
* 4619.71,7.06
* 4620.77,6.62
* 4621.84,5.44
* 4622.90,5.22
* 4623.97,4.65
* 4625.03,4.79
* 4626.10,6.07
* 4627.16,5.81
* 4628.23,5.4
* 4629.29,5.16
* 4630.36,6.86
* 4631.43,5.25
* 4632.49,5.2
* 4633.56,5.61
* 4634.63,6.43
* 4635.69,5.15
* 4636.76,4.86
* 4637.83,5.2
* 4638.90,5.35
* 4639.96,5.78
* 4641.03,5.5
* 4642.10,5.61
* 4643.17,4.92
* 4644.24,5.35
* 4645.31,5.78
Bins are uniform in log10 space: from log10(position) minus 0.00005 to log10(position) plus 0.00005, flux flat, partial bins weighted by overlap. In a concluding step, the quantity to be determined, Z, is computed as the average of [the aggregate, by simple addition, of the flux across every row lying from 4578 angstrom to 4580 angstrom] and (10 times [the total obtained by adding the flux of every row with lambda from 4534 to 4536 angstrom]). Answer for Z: 60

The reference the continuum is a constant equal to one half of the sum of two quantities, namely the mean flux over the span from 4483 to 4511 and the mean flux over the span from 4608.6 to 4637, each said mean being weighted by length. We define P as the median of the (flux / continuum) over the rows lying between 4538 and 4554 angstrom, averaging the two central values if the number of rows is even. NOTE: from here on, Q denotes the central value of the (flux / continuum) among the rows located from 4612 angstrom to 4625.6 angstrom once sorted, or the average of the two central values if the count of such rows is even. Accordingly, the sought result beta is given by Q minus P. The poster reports 0.14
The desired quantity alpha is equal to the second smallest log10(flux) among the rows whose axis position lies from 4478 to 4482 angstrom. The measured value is 0.71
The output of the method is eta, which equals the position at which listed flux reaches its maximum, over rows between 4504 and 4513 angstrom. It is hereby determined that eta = 4508.32 angstrom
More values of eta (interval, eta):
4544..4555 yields 4552.13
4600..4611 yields 4606.96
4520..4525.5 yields 4521.83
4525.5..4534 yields 4529.13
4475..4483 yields 4477.28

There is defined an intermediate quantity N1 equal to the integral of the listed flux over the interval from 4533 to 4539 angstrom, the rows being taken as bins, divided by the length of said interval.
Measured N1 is 5.3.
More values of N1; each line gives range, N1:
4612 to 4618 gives 5.9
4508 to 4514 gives 5.3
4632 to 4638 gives 5.4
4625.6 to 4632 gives 5.8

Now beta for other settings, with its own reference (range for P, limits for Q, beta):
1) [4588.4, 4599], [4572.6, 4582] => -0.12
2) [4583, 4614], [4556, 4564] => 0.01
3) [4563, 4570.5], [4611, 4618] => 0.06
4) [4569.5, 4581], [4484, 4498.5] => 0.01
